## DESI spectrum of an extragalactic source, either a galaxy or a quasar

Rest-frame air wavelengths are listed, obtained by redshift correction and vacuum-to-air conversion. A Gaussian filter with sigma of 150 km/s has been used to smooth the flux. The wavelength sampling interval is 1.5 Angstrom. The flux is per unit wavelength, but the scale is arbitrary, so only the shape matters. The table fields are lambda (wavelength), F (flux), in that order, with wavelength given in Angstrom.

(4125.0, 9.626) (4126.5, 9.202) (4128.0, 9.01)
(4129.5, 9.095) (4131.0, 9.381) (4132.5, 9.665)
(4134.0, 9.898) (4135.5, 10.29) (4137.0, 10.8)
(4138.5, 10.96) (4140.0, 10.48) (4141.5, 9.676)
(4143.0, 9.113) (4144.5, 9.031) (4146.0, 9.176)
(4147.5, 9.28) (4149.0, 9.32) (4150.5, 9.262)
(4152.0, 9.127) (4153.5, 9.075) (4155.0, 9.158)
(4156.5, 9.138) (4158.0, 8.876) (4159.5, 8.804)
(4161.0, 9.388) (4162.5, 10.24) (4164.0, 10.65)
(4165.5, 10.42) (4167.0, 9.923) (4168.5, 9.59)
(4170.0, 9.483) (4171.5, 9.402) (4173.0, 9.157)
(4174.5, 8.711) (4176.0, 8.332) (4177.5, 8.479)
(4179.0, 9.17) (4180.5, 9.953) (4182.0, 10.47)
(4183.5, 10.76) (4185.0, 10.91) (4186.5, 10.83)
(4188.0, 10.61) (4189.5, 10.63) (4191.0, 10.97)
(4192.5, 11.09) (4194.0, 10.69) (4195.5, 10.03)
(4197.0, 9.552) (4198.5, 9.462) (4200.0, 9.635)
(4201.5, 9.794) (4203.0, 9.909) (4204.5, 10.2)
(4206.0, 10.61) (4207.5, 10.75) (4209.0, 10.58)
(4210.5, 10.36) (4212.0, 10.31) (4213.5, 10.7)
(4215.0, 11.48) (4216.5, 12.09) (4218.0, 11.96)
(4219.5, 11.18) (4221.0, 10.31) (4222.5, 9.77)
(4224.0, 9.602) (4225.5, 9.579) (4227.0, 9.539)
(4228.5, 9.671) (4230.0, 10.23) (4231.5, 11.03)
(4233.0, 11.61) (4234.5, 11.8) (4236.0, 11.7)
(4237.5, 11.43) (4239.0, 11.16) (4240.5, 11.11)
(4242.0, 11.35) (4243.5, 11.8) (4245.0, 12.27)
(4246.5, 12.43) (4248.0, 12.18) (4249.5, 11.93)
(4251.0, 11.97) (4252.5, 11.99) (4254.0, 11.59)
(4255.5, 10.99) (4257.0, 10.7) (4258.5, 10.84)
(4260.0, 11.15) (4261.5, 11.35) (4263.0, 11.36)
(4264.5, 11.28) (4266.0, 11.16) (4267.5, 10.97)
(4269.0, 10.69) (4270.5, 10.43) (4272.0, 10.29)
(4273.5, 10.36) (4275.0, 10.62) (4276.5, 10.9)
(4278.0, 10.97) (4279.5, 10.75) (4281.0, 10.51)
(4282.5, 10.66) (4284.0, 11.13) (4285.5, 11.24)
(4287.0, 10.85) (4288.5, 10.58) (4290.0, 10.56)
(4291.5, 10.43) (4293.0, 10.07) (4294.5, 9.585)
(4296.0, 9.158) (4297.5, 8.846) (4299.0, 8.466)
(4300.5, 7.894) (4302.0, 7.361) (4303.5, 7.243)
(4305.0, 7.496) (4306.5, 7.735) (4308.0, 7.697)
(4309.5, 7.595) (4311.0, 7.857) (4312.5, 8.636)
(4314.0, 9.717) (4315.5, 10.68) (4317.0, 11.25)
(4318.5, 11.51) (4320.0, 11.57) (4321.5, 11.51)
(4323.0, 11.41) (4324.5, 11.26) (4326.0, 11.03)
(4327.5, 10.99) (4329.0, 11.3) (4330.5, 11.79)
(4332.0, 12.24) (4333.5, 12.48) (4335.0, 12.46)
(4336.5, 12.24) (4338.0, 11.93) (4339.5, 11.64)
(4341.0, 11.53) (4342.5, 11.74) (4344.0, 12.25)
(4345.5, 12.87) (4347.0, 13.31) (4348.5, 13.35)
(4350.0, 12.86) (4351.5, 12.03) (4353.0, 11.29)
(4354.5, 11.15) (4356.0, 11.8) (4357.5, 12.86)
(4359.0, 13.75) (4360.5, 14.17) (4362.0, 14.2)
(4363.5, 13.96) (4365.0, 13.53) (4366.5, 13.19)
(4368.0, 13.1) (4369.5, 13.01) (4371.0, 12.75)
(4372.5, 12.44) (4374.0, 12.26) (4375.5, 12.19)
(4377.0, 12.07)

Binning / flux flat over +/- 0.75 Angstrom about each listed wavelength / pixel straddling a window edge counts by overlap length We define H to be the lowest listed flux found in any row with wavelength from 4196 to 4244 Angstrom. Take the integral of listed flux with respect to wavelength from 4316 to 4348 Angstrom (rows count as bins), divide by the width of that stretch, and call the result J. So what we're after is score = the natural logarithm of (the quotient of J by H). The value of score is 0.22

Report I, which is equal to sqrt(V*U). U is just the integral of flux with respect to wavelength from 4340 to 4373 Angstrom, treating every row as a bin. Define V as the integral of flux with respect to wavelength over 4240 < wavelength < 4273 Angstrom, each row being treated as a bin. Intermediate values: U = 422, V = 375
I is 397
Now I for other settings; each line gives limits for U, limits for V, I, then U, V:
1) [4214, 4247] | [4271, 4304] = 346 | 364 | 329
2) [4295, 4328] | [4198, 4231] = 326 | 310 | 342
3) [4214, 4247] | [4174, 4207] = 348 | 364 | 332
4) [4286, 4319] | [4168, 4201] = 314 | 302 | 327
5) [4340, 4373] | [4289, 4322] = 358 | 422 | 304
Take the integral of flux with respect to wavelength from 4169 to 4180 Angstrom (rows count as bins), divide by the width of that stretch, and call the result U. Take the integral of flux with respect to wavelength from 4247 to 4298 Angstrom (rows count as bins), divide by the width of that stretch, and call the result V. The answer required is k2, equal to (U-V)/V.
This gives -0.17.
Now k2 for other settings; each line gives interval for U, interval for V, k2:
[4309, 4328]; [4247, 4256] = -0.12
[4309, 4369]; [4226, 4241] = 0.09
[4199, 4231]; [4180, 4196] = -0.02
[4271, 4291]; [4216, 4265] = -0.04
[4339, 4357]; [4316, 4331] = 0.07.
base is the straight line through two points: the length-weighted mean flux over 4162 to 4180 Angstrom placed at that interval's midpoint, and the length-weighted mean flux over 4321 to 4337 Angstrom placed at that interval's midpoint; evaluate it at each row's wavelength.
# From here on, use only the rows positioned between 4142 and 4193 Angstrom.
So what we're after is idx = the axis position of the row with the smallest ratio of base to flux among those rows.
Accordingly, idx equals 4164.0 Angstrom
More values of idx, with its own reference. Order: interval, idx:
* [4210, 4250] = 4216.5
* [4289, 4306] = 4290.0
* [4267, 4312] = 4285.5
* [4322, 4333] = 4332.0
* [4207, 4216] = 4215.0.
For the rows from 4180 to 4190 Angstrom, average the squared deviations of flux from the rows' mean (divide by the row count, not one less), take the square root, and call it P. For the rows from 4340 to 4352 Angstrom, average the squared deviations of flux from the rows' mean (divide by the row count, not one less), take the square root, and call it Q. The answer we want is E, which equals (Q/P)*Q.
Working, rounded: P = 0.30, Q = 0.66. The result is 1.5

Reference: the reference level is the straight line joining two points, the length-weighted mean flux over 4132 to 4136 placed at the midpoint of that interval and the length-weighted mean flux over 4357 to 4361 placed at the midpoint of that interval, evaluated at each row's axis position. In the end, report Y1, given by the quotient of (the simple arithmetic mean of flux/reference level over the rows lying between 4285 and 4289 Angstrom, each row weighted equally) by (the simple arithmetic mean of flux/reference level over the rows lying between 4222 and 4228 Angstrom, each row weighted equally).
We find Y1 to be 1.04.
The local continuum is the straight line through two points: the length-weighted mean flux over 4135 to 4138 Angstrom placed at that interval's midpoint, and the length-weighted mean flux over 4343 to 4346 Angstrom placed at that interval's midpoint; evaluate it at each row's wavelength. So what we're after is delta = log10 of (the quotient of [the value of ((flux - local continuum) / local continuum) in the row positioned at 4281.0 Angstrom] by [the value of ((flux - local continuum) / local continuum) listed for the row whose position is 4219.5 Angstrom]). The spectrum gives 0.9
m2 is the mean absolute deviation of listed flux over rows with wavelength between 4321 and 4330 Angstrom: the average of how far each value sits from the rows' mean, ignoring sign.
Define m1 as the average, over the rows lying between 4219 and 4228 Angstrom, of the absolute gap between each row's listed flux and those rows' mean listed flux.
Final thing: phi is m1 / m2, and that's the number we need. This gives 3.1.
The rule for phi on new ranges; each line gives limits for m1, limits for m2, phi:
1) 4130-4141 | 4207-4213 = 2.9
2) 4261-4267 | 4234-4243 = 0.3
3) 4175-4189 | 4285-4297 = 1.6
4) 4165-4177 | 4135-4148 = 0.7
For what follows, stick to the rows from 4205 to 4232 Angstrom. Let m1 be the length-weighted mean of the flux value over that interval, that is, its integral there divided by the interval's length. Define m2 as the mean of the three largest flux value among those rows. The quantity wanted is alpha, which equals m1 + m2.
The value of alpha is 22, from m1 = 10.5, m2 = 11.8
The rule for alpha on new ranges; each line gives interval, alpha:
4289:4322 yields 21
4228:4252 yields 24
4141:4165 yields 20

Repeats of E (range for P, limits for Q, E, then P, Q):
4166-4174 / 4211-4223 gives 2.5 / 0.25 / 0.78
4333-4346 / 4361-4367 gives 0.4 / 0.42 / 0.39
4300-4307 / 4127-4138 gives 1.5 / 0.24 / 0.60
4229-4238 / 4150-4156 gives 0.0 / 0.54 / 0.07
